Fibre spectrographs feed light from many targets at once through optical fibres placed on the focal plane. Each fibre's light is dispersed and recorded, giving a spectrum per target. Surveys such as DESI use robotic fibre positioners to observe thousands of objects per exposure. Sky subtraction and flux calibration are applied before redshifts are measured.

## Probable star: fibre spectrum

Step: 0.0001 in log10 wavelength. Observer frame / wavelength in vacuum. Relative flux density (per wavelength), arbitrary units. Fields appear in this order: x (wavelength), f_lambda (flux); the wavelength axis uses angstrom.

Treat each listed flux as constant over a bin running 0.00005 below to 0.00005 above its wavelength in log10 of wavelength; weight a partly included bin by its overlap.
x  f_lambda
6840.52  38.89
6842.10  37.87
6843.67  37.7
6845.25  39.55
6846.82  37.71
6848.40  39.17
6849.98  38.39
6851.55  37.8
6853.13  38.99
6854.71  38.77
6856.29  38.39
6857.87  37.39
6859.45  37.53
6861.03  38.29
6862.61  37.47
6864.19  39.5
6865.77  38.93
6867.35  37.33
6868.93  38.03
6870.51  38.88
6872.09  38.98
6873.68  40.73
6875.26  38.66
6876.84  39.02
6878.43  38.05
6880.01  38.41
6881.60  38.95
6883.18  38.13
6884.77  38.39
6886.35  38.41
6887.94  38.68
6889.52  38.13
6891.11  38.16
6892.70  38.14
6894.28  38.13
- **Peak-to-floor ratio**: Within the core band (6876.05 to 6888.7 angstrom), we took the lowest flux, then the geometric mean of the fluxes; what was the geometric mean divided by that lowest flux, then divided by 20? 0.0506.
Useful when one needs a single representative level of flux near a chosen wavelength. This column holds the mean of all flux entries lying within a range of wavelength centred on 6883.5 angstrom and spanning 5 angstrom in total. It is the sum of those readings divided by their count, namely 38.5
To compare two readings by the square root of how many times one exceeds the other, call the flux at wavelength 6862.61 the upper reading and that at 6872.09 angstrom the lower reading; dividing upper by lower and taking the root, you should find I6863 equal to 0.98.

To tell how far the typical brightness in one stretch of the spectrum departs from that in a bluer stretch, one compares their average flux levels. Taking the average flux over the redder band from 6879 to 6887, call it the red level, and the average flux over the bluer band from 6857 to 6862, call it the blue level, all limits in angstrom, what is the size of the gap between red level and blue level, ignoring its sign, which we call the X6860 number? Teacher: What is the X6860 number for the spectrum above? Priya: 0.7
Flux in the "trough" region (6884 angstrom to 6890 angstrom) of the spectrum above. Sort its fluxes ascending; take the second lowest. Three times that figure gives 115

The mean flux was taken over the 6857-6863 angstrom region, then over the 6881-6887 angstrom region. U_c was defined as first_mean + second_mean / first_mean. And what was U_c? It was 38.7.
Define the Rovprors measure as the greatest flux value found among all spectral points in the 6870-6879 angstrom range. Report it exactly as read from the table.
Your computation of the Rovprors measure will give 40.73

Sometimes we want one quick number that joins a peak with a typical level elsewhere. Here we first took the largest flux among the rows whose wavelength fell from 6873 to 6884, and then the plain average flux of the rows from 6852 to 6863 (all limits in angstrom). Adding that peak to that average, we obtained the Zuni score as 78.8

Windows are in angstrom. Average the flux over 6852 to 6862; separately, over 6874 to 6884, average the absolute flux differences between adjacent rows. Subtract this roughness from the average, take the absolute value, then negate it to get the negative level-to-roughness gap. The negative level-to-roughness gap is -37.6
